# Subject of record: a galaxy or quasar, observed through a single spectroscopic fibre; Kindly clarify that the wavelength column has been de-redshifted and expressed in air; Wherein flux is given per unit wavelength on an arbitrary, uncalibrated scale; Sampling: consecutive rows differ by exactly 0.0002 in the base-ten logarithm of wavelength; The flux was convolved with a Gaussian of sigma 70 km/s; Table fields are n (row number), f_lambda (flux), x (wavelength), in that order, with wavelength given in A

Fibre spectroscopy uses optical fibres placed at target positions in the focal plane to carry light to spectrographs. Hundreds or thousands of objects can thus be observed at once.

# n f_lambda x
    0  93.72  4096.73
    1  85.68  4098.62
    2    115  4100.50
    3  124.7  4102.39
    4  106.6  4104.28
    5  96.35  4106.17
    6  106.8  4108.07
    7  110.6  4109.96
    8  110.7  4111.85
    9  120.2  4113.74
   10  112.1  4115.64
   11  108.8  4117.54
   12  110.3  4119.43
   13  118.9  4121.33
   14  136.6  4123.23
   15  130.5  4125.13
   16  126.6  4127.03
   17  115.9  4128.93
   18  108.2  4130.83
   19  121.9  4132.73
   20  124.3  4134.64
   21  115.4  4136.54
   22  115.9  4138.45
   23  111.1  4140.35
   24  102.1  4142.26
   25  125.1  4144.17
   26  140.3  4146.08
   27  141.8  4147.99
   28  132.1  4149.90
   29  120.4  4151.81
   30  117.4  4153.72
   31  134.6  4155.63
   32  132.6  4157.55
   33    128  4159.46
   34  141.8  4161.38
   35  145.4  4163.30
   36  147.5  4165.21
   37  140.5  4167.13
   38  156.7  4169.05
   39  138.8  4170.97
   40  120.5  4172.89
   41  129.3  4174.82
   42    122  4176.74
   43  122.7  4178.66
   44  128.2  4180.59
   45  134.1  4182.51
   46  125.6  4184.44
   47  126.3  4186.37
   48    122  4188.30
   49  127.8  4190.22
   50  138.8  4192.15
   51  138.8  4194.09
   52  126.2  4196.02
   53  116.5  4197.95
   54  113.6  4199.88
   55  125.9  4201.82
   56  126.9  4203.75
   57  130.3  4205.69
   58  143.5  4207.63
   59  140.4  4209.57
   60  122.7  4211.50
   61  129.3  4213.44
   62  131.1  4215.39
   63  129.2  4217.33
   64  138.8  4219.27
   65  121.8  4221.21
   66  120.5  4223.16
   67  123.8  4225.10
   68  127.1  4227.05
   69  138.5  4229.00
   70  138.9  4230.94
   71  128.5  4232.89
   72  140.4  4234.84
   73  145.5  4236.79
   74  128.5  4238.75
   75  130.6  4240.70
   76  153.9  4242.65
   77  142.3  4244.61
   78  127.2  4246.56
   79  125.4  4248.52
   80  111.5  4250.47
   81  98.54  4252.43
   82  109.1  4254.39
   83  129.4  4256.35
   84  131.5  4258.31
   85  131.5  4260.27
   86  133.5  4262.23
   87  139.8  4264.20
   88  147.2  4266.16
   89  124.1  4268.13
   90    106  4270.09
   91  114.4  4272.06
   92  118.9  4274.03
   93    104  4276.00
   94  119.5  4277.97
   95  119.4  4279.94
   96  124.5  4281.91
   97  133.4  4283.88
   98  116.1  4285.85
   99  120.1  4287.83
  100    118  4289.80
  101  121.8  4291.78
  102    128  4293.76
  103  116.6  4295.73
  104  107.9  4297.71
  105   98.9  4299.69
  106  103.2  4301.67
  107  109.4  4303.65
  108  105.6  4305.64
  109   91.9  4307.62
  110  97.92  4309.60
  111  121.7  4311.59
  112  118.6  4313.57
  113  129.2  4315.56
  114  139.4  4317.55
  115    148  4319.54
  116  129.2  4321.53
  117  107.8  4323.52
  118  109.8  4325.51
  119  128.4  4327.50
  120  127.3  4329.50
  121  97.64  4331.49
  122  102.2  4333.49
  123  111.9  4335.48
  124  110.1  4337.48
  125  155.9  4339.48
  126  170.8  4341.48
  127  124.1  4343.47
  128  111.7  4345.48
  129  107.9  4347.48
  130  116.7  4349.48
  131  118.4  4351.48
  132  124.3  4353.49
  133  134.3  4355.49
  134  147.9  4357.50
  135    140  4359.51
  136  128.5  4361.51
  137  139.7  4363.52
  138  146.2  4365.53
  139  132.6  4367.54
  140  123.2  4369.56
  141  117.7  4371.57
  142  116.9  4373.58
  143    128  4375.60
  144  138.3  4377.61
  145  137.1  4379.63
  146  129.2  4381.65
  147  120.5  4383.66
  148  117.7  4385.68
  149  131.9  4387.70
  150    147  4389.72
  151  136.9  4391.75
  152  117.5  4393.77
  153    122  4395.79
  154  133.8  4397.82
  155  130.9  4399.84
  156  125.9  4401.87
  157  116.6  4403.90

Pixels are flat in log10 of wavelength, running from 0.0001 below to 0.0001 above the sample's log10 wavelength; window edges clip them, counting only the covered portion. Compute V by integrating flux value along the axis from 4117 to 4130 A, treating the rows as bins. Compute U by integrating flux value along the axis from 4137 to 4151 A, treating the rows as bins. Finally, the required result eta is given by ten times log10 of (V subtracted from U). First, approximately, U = 1732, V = 1578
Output 22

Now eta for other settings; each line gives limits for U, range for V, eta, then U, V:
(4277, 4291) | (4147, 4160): 12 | 1702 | 1686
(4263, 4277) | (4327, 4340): 23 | 1710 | 1525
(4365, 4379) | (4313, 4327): 15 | 1800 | 1768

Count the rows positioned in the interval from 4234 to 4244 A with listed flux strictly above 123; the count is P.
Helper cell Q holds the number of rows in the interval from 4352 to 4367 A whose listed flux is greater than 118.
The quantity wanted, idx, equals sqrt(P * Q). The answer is 5.9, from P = 5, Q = 7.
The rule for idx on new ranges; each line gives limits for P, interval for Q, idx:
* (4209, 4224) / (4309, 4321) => 5.0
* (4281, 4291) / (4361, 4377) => 3.5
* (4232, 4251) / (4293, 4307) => 3.0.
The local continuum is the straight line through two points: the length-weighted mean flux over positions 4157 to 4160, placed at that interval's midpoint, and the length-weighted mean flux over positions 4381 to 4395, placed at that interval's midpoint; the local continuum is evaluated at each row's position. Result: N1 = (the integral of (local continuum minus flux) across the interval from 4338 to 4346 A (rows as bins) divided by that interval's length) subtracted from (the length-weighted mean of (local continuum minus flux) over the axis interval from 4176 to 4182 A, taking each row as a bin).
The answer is 17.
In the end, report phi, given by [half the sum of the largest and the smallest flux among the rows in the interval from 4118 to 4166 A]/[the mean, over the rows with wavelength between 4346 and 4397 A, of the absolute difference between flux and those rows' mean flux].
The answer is 13.5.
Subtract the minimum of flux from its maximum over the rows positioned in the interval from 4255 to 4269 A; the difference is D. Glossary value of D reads 23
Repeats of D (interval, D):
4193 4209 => 30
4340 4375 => 63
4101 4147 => 44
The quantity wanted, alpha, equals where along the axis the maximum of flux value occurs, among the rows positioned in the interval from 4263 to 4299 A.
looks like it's 4266.16 A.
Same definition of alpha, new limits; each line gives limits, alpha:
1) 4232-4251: 4242.65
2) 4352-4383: 4357.50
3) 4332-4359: 4341.48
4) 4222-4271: 4242.65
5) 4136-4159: 4147.99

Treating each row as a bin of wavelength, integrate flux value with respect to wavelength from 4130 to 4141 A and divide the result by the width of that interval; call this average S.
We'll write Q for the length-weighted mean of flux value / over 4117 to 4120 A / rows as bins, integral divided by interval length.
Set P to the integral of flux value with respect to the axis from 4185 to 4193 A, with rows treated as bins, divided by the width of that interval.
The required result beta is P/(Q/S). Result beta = 136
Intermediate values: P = 129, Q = 110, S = 116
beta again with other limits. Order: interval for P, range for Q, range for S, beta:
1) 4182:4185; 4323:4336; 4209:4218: 150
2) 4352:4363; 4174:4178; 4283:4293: 131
